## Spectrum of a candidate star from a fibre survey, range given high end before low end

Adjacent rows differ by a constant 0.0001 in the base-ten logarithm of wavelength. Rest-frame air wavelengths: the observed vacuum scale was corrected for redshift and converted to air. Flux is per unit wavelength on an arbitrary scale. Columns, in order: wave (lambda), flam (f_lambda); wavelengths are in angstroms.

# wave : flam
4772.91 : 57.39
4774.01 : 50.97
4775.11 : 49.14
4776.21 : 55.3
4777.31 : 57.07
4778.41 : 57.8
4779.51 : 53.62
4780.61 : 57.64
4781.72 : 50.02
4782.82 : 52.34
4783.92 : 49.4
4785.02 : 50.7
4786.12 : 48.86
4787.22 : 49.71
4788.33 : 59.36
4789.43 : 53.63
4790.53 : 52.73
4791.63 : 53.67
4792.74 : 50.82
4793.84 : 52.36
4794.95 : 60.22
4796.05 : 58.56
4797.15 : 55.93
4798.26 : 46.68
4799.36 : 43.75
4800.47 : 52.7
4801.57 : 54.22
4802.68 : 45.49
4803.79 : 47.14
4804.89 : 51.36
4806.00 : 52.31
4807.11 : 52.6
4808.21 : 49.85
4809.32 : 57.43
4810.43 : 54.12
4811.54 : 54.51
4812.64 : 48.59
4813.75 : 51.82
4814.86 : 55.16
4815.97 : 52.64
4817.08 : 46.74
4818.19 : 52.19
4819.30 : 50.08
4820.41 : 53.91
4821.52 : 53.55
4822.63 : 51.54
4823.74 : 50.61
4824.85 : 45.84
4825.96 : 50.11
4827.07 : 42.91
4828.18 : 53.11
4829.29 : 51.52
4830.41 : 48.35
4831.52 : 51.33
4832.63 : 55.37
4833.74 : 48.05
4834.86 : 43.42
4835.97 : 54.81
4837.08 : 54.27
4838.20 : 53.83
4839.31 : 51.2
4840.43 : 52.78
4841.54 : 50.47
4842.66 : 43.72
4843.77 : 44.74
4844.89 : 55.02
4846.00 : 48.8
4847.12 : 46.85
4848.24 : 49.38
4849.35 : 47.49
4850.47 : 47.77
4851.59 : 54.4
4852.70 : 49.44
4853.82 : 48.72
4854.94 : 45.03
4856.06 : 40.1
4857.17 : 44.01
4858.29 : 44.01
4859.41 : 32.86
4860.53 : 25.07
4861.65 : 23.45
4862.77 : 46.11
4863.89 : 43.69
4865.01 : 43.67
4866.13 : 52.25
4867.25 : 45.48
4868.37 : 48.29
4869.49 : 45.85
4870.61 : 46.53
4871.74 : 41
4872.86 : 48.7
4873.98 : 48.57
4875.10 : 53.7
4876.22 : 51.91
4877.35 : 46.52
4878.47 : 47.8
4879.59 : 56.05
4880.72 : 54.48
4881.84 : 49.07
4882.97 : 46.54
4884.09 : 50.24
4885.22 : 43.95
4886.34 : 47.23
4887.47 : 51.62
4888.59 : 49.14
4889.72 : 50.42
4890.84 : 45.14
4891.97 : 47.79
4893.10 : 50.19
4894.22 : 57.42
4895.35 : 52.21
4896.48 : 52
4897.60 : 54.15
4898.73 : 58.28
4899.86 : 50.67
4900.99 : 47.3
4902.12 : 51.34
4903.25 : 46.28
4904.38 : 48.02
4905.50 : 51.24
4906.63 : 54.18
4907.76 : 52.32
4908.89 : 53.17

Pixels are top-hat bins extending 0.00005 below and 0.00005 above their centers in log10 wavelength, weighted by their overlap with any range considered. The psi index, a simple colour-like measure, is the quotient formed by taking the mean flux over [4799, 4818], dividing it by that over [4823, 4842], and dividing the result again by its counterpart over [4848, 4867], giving 0.0234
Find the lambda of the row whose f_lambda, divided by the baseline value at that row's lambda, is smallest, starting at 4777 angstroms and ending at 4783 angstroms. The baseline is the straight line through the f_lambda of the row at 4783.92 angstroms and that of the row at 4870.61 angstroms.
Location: 4781.72 angstroms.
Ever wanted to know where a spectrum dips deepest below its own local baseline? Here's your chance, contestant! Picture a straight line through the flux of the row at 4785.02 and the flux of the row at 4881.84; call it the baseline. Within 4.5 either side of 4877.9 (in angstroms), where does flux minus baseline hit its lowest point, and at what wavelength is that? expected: 4877.35 angstroms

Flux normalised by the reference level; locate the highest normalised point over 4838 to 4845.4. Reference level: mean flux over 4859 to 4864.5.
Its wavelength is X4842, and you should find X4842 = 4844.89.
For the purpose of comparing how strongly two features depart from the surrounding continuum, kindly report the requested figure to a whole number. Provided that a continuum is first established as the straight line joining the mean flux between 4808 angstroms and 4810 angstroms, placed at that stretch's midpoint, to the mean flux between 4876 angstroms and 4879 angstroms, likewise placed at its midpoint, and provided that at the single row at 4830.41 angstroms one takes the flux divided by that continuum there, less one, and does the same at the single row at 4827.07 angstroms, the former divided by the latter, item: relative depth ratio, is 0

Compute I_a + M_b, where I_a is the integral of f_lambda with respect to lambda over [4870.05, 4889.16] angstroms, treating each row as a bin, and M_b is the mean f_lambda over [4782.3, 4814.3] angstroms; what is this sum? 988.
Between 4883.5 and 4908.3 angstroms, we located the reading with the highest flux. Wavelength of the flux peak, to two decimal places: 4898.73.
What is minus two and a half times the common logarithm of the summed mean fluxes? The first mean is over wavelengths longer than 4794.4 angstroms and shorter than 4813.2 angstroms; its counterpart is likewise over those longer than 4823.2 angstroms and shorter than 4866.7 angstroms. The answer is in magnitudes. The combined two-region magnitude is -4.99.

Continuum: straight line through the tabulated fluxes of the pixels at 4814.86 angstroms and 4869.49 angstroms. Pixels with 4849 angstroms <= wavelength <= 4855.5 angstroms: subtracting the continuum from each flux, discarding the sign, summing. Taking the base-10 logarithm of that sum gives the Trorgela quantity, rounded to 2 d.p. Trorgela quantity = 1.11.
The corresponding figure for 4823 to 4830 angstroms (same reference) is 1.40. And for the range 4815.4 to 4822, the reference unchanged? 1.25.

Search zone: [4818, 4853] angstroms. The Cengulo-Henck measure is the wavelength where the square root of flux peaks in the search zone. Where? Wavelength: 4832.63 angstroms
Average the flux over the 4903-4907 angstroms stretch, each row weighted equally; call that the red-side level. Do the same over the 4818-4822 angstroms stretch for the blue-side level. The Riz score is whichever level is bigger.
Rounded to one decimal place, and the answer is 52.4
